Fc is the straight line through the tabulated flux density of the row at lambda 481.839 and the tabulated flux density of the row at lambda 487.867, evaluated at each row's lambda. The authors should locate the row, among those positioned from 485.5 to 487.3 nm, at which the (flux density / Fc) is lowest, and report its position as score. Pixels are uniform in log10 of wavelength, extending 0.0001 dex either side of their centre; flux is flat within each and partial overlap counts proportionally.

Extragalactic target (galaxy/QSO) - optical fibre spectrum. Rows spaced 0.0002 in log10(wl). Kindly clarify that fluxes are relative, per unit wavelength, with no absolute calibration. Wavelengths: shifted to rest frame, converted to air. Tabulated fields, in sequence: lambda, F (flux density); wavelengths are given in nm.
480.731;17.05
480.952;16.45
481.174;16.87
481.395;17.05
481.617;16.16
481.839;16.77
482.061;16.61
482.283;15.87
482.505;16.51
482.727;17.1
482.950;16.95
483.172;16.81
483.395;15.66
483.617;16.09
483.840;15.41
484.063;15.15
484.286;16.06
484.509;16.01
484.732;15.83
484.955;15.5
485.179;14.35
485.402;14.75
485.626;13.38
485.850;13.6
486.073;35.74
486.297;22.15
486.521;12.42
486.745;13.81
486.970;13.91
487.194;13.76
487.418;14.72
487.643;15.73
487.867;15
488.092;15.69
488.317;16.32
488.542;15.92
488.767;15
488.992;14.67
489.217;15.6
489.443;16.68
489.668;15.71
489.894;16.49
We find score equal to 486.521 nm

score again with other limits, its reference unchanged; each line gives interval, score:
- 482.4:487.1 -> 486.521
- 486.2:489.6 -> 486.521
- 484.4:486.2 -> 485.626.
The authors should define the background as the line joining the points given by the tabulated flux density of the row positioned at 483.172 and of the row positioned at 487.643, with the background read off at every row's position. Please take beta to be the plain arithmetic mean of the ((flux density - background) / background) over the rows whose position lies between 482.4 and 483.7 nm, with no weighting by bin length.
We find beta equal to -0.02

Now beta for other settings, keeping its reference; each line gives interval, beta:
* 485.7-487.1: 0.16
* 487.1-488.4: -0.03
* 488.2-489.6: 0.02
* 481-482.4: -0.04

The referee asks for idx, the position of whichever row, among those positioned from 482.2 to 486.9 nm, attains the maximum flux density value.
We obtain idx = 486.073 nm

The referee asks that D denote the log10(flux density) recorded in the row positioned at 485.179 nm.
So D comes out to 1.16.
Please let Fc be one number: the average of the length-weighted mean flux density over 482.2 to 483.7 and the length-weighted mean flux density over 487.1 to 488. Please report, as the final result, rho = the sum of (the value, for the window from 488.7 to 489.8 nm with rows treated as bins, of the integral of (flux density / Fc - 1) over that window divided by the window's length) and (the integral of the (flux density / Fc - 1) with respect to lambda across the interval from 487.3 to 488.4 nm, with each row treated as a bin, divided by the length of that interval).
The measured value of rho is -0.02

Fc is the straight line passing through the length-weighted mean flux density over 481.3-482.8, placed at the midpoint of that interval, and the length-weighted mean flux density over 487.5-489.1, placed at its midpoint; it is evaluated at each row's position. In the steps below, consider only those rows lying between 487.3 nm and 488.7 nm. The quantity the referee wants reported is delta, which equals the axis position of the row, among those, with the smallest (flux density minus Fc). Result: 487.418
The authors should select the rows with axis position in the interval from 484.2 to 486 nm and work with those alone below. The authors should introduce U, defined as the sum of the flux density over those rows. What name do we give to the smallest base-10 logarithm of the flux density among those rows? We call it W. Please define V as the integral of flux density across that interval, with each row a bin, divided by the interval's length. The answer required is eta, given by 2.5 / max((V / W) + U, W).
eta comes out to 0.019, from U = 119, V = 15.4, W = 1.13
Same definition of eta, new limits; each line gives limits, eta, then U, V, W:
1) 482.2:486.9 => 0.007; 349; 16.6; 1.09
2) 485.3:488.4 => 0.010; 231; 16.5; 1.09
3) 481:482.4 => 0.022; 99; 16.5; 1.20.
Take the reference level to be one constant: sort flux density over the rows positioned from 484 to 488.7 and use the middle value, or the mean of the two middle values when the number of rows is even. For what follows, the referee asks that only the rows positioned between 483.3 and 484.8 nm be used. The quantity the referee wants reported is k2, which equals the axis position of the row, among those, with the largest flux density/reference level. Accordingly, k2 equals 483.617 nm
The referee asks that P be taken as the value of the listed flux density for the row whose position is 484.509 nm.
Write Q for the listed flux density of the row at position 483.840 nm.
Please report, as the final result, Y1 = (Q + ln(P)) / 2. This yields 9.1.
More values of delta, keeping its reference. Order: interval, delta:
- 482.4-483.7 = 483.395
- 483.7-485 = 484.063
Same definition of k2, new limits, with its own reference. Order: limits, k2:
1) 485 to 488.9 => 486.073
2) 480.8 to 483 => 482.727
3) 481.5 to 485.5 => 482.727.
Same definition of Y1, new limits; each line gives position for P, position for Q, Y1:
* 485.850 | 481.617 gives 9.4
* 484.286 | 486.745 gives 8.3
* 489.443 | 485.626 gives 8.1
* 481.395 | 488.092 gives 9.3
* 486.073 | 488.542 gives 9.7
